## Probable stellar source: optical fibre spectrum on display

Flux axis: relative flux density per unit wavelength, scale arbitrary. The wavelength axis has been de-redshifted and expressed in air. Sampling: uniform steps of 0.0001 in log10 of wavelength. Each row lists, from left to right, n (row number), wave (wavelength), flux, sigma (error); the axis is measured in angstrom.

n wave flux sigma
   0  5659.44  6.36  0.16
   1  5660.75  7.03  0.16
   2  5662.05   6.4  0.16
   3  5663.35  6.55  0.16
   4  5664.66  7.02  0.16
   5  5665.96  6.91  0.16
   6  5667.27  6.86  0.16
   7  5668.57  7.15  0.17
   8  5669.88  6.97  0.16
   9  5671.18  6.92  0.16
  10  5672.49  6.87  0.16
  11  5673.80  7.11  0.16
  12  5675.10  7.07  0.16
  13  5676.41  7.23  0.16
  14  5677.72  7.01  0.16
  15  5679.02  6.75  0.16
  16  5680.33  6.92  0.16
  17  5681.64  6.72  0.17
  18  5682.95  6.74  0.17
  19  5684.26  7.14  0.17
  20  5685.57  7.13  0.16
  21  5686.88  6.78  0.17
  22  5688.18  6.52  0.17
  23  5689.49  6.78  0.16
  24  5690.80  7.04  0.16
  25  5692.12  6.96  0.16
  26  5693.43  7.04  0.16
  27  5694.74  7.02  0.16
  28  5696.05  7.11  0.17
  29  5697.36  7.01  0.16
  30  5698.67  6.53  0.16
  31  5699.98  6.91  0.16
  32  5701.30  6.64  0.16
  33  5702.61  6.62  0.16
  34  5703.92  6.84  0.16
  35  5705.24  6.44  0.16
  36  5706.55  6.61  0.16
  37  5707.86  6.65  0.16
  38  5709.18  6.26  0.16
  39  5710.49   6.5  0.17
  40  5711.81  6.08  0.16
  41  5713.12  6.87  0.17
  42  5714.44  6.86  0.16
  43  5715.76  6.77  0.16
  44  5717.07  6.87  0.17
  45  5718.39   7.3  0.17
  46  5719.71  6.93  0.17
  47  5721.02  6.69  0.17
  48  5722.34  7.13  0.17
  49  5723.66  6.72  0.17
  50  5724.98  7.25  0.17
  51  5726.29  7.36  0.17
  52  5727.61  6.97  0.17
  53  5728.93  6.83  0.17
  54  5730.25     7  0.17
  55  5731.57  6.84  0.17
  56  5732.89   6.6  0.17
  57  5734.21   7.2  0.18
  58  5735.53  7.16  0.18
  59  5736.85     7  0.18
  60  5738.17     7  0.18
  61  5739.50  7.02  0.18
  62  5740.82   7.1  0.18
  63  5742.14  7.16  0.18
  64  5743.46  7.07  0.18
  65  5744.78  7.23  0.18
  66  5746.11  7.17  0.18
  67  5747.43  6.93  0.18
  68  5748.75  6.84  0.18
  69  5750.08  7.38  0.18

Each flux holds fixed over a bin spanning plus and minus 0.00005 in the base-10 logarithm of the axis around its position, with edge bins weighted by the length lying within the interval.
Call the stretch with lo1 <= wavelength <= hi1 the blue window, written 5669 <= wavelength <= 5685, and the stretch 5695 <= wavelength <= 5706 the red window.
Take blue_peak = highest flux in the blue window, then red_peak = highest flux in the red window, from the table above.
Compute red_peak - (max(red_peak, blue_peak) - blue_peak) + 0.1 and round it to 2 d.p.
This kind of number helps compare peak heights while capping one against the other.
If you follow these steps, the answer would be 7.21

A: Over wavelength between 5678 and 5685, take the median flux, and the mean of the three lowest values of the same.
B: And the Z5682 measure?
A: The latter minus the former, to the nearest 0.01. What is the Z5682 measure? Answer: -0.01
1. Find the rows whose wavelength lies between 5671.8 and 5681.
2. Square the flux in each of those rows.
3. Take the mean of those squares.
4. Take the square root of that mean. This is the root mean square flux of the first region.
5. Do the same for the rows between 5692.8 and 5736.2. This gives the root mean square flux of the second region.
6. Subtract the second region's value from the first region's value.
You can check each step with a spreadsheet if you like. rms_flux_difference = 0.15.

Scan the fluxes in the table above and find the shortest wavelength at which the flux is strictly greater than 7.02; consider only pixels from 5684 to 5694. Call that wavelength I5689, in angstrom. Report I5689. 5684.26 angstrom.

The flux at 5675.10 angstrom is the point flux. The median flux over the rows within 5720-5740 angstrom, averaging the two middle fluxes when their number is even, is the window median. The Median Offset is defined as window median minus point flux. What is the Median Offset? -0.1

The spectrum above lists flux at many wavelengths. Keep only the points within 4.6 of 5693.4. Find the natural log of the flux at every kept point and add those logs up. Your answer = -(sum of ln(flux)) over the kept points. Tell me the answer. -14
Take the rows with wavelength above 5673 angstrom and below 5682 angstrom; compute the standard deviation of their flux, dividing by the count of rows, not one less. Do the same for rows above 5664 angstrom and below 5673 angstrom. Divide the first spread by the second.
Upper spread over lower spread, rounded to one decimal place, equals 1.9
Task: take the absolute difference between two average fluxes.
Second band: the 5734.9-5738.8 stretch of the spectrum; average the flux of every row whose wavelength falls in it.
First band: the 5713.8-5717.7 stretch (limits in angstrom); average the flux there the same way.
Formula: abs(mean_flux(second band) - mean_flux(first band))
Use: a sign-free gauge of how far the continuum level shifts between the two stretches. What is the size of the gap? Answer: 0.22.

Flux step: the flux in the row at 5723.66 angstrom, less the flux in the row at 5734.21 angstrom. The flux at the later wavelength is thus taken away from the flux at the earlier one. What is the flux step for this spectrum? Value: -0.5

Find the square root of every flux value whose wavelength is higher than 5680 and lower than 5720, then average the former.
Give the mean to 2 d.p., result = 2.61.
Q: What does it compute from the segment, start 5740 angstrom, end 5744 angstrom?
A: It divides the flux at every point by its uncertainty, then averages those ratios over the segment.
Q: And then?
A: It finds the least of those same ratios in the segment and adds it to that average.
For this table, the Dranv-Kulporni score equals 78.8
